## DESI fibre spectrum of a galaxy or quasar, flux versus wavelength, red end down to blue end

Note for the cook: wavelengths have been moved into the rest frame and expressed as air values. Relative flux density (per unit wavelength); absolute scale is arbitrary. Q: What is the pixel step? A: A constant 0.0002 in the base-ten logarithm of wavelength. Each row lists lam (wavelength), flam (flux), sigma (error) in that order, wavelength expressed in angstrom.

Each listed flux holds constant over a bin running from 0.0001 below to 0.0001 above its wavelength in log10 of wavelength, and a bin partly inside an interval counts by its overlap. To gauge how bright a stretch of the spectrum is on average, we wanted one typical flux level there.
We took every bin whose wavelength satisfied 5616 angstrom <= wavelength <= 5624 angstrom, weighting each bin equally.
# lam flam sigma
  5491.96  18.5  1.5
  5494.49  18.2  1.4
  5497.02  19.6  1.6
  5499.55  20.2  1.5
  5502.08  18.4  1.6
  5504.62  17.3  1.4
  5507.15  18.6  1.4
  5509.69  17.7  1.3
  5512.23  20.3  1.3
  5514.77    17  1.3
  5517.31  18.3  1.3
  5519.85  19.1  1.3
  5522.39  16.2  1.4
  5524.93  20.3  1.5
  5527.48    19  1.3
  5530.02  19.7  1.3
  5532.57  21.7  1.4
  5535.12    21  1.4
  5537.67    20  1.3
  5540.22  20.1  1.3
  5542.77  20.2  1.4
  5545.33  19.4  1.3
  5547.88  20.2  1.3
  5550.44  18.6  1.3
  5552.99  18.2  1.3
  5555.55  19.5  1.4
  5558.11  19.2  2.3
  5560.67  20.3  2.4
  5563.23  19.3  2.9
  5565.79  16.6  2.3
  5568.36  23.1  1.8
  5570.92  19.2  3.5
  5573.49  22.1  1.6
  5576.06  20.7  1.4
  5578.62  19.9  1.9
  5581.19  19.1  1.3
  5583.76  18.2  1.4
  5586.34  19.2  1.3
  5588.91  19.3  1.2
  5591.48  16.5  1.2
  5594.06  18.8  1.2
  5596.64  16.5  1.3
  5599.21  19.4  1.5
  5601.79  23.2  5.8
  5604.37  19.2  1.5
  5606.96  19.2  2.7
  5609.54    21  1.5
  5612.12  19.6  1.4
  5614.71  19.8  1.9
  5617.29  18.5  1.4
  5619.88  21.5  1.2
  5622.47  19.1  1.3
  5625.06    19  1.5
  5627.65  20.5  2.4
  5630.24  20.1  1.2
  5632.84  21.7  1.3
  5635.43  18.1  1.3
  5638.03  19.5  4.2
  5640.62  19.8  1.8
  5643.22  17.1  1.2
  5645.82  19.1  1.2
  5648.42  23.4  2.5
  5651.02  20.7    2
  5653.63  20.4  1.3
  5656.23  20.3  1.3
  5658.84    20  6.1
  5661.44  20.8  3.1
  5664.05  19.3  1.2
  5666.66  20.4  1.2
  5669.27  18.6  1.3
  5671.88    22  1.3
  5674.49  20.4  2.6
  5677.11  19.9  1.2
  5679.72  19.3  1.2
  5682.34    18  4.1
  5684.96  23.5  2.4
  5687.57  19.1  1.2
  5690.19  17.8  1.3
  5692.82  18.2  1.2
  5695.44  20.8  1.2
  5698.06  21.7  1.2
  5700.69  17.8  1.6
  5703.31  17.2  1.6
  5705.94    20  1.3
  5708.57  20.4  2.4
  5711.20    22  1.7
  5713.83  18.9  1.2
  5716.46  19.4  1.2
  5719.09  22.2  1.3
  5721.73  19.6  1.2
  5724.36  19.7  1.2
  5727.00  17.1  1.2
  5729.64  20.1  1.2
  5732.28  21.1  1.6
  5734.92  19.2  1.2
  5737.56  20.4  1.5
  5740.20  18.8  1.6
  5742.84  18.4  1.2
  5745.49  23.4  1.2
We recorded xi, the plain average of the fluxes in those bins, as 19.7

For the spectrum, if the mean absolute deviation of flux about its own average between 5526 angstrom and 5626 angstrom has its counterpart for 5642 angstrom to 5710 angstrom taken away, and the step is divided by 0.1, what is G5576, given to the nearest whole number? -2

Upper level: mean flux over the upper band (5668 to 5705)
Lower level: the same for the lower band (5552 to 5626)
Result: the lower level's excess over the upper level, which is -0.10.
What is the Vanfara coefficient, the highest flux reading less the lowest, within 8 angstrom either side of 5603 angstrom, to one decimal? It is 6.7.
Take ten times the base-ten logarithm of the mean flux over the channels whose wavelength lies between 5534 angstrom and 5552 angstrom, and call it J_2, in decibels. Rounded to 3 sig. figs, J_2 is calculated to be 13.0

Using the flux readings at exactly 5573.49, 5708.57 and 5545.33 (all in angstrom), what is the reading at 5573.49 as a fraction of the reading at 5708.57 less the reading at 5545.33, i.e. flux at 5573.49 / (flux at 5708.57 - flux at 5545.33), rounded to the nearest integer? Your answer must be 22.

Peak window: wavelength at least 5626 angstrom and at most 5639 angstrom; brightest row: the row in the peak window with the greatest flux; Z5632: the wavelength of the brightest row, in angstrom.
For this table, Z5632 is 5632.84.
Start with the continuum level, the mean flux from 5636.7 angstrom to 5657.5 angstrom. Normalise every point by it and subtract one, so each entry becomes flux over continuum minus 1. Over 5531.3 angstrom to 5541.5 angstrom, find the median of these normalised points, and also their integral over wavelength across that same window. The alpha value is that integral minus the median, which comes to 0.3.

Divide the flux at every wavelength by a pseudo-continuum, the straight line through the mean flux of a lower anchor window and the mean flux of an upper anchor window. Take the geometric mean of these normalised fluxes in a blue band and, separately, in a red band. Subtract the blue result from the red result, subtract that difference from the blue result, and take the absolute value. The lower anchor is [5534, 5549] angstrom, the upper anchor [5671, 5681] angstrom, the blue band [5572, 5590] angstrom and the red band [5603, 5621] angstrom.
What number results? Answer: 0.98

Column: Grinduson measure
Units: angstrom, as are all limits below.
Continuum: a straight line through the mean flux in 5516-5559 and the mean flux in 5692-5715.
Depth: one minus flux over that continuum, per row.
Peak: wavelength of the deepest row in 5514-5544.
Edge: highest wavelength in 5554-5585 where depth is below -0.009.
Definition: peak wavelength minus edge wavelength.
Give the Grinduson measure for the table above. -56.2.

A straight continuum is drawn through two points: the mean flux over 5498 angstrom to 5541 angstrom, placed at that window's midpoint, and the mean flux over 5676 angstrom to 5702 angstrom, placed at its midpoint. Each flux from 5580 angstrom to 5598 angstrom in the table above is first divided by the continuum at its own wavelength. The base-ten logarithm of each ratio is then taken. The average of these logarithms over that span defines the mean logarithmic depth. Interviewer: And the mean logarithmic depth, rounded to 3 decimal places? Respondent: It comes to -0.026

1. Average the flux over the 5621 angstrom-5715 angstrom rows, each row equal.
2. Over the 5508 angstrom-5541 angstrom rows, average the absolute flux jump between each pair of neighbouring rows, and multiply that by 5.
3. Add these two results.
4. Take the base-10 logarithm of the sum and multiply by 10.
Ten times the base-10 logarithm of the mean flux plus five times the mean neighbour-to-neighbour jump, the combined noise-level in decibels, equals 14.6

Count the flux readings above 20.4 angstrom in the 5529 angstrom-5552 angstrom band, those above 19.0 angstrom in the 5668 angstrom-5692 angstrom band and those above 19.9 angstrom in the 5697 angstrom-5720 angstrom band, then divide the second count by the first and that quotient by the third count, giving 0.60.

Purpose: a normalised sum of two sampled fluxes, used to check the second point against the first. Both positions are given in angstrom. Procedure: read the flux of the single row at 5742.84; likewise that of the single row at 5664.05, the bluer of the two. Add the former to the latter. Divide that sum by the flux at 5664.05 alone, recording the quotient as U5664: 1.95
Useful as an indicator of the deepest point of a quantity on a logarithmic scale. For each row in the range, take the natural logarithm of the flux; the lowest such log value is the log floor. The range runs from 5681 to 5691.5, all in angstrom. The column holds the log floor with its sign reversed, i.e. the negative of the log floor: -2.88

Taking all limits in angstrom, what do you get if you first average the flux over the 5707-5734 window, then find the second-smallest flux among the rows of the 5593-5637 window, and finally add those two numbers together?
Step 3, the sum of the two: 38.1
